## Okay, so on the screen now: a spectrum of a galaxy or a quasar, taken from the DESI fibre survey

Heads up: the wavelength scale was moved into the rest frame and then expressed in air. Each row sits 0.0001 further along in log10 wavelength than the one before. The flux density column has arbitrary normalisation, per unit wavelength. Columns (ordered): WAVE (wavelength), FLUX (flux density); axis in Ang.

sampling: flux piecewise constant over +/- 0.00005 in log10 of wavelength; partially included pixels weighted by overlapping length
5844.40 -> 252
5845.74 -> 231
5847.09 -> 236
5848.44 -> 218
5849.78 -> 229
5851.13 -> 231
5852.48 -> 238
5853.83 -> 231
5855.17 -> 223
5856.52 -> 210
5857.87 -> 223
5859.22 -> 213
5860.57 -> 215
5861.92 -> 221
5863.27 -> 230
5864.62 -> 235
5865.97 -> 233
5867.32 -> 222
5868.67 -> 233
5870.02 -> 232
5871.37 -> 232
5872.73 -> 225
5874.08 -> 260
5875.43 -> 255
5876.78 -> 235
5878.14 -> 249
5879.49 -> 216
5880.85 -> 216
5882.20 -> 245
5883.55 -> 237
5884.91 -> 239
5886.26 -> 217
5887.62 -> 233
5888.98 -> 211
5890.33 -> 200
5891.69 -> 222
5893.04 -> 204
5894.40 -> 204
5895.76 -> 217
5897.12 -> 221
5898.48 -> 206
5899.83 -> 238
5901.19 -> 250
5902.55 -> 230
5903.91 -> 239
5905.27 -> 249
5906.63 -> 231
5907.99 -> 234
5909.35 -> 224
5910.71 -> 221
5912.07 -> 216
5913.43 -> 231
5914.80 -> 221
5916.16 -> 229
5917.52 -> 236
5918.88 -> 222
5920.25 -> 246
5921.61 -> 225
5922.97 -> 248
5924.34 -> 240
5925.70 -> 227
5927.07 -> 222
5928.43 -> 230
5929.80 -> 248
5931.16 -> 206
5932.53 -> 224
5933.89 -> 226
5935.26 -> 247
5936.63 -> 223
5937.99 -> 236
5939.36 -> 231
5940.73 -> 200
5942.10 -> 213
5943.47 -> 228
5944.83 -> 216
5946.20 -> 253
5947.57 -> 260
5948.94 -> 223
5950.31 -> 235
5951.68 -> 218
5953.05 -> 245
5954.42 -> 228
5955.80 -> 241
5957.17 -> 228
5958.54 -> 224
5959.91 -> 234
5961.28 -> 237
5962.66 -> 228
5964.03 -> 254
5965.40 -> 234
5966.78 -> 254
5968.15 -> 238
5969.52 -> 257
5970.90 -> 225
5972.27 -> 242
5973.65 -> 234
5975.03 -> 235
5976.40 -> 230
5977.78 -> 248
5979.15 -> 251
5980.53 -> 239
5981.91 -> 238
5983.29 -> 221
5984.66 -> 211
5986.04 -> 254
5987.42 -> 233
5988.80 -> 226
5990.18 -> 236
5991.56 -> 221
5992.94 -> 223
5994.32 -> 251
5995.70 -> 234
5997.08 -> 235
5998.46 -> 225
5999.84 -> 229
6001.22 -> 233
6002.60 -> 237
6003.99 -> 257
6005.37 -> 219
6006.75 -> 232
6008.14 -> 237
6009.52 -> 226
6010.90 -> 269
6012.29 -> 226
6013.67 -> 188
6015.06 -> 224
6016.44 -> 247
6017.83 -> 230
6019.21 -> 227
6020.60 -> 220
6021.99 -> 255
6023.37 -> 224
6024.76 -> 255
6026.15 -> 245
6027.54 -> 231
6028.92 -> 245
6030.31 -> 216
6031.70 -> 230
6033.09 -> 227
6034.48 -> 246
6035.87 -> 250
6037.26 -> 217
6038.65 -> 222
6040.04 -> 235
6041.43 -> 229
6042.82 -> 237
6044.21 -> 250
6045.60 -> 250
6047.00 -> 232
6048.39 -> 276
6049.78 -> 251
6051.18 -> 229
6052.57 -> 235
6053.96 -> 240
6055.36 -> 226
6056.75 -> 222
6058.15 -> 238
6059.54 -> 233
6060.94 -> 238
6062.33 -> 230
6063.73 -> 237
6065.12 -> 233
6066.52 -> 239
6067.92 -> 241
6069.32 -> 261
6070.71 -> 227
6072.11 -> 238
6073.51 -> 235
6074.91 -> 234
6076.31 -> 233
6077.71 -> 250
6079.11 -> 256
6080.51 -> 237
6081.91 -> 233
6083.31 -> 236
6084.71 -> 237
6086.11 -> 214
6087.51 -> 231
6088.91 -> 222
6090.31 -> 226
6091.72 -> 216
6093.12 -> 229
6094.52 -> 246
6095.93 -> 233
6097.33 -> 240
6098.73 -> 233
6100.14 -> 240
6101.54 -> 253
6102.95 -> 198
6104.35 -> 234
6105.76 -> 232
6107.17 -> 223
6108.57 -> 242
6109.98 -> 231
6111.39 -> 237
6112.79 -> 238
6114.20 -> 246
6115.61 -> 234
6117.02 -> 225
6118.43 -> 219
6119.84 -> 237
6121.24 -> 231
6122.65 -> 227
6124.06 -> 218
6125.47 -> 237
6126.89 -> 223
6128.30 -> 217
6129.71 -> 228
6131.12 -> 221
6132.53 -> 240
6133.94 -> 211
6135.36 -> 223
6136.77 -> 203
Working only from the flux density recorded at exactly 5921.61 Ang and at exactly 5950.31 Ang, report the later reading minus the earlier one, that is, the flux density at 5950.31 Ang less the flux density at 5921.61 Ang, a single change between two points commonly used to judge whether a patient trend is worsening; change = 10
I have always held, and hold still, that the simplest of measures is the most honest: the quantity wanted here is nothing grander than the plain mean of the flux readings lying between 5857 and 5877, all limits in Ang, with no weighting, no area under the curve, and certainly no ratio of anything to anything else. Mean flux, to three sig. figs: 231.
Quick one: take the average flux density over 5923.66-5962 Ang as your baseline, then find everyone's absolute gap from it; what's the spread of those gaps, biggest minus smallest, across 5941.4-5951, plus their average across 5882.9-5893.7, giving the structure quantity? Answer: 42.2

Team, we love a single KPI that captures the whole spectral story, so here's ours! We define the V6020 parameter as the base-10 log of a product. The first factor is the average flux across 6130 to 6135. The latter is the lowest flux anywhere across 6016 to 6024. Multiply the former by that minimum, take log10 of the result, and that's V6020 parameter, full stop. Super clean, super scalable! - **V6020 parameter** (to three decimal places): 4.693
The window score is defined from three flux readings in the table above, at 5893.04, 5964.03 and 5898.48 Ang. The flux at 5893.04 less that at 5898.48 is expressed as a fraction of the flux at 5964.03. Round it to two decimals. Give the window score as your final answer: -0.01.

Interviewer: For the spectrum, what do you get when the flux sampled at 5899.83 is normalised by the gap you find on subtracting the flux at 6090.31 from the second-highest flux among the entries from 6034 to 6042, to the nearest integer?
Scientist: 12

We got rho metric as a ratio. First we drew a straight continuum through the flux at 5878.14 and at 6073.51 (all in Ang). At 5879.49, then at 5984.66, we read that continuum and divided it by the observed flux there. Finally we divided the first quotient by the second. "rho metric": 1.01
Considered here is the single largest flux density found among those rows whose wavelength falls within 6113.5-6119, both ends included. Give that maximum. 246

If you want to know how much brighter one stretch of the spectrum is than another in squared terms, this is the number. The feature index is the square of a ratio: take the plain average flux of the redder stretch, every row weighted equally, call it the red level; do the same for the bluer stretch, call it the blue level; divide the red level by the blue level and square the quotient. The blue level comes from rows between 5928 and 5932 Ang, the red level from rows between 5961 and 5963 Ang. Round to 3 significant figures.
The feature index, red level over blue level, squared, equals 1.04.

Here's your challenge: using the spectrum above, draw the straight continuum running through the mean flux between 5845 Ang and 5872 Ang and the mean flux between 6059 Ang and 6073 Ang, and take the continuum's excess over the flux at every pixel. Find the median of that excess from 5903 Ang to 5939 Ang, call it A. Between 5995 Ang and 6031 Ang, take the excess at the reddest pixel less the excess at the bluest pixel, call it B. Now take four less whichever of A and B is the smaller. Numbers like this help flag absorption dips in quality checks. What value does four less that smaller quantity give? 3.3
